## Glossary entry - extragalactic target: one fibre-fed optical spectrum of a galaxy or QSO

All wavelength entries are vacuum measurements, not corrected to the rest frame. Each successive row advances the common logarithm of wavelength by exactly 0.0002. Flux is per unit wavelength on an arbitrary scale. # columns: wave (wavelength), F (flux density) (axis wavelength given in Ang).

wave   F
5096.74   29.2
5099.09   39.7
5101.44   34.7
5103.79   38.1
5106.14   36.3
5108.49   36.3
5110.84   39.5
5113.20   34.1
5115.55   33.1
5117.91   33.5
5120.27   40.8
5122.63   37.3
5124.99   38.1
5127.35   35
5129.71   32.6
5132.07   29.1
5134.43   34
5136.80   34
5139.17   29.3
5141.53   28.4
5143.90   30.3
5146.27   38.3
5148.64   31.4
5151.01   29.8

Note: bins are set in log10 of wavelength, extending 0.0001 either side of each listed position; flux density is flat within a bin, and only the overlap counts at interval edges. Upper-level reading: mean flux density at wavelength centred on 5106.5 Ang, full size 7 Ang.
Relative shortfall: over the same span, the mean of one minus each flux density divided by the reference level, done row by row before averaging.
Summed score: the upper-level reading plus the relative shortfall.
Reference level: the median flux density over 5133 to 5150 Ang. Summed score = 37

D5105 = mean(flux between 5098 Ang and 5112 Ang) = 37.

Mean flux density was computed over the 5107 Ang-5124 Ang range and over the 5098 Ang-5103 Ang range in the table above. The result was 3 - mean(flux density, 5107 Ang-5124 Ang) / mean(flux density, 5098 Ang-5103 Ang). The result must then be 2.02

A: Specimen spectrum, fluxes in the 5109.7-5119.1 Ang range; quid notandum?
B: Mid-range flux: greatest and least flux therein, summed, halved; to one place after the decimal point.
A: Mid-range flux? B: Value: 36.3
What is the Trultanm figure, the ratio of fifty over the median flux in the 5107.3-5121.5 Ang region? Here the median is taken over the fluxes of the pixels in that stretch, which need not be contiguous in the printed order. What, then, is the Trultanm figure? 1.42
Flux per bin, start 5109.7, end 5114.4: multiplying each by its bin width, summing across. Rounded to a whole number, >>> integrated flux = 173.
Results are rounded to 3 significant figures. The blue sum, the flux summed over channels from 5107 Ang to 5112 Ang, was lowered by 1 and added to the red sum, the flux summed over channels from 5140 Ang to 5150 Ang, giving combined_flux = 203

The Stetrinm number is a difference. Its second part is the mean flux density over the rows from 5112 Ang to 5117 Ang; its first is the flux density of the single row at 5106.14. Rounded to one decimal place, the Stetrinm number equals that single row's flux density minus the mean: 2.7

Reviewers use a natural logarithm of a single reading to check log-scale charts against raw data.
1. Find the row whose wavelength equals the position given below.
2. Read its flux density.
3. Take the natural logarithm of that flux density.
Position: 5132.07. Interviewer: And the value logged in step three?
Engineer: 3.37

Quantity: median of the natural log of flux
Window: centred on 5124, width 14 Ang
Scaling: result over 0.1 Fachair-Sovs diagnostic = 35.9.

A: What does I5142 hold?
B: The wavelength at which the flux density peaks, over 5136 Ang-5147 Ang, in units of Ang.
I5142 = 5146.27 Ang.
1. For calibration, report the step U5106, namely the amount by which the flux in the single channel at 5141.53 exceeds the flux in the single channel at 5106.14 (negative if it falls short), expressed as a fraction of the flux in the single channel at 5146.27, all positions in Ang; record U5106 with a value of -0.21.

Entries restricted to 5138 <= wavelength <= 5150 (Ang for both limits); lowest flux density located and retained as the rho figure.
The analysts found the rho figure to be 28.4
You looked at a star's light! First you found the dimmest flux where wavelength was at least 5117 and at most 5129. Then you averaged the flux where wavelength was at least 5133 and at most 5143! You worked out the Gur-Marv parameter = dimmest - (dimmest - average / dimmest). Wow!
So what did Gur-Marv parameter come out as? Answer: 0.94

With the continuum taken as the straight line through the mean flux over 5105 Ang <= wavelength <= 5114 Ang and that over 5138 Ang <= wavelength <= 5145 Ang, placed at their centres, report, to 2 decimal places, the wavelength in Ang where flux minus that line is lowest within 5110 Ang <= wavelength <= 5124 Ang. 5115.55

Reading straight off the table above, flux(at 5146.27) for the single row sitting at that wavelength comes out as 38.3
